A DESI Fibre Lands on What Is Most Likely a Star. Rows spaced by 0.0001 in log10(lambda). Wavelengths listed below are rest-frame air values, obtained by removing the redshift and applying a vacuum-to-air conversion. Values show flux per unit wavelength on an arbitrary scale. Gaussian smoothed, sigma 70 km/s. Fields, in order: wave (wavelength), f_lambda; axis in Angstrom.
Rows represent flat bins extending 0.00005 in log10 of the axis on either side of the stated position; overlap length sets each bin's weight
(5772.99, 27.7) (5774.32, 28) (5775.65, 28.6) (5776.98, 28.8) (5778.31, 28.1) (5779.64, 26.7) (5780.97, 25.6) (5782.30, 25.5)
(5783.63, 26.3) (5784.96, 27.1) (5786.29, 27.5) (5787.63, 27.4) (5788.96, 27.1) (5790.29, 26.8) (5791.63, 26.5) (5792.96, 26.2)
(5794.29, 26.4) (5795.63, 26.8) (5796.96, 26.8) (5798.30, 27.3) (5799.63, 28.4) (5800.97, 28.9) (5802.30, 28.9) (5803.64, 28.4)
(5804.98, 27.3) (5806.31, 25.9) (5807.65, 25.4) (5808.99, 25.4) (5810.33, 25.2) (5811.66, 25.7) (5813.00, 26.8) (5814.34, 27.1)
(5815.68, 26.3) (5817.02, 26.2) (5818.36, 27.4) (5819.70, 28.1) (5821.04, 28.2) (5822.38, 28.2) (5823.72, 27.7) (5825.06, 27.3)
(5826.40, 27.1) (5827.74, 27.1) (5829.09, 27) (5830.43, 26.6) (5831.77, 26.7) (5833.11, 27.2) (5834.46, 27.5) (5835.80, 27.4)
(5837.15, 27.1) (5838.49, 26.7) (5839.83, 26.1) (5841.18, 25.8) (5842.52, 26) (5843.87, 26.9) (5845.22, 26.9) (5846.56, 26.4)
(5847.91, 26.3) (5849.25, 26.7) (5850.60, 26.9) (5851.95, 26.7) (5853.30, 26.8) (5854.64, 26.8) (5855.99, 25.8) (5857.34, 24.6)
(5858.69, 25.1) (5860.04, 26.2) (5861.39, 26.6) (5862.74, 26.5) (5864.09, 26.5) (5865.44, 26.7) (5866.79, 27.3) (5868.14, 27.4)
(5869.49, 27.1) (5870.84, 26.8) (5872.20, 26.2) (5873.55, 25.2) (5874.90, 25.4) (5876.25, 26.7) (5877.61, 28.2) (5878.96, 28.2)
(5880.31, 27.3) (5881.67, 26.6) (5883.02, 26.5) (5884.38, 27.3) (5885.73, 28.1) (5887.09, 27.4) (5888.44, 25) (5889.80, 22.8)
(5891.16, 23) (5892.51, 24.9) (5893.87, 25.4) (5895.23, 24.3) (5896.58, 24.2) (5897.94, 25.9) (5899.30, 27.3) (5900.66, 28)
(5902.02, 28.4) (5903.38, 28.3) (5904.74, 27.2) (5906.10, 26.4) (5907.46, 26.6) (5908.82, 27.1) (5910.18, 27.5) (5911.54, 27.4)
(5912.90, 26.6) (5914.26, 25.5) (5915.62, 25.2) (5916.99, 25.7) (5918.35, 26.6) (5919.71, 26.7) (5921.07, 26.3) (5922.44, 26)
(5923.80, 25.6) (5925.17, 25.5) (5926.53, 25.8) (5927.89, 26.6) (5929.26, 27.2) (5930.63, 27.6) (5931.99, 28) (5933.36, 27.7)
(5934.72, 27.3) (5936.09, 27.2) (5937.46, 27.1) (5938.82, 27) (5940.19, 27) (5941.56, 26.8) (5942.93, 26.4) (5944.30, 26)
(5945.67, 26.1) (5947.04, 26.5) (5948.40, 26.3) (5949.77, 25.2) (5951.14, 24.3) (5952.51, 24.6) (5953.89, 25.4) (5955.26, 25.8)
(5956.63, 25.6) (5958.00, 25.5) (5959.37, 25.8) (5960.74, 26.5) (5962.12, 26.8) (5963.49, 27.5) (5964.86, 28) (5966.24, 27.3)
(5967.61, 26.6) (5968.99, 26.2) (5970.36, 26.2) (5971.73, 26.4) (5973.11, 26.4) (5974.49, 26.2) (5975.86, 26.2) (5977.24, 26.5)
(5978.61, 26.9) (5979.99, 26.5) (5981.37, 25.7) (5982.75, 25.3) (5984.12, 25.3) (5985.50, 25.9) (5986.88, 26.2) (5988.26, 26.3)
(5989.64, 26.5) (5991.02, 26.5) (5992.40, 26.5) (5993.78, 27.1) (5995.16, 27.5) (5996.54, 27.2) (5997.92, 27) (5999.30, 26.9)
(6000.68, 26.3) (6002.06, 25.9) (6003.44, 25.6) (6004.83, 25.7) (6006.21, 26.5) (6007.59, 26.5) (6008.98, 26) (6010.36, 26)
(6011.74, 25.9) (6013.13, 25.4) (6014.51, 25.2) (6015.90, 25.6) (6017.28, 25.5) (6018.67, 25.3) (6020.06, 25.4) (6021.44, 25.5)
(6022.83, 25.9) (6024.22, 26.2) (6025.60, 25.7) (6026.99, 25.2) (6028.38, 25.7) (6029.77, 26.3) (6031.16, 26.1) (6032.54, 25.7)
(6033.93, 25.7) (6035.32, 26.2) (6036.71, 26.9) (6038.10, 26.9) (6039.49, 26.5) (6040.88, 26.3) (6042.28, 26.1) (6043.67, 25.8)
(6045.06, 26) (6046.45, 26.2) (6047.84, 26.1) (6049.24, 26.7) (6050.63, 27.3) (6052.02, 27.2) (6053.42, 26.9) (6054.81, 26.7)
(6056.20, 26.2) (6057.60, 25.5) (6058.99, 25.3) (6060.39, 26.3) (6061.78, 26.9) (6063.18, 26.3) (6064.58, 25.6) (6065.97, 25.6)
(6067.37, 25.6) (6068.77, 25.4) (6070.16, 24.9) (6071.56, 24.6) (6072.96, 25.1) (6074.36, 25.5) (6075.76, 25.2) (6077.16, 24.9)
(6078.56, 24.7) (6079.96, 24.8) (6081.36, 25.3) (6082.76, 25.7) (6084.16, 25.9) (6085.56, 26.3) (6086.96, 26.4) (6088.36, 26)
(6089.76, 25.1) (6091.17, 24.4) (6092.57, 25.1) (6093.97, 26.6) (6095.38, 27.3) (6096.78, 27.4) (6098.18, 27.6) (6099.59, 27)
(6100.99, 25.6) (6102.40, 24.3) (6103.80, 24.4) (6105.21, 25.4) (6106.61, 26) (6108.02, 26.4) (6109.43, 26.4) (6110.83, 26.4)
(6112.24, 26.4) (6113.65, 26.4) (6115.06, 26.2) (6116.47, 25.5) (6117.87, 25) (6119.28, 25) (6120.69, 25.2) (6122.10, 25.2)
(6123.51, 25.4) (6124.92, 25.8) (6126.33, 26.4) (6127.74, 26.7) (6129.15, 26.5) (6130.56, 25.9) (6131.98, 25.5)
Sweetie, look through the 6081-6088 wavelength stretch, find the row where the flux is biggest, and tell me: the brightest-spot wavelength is 6086.96 Angstrom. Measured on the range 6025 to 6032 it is 6029.77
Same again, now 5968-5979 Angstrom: 5978.61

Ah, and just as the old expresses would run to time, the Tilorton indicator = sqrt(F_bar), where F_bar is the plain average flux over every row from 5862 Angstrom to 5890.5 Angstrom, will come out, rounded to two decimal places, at 5.16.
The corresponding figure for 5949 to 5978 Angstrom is 5.11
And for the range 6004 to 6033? 5.08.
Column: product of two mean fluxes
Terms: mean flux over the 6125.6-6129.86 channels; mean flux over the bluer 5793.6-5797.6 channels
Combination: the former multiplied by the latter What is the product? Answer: 708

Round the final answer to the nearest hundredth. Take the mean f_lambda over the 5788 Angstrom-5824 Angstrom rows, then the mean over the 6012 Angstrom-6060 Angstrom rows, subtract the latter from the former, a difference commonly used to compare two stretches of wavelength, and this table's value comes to 0.98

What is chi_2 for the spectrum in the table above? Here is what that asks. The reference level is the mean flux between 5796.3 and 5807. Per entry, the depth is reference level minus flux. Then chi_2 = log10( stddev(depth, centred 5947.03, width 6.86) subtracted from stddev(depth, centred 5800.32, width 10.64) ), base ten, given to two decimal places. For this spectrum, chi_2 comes -0.40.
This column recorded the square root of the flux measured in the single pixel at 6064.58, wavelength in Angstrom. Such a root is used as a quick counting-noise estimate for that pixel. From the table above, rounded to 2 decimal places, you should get 5.06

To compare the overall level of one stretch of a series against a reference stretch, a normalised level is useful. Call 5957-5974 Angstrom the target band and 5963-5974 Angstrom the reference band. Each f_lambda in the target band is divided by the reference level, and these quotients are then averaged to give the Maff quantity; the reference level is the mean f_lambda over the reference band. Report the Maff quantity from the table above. 0.99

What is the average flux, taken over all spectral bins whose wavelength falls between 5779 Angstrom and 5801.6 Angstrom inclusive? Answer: 26.9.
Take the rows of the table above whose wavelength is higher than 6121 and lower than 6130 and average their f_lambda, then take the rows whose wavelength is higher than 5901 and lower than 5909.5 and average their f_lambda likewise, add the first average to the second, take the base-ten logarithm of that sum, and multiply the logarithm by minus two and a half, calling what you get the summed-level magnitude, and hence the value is -4.32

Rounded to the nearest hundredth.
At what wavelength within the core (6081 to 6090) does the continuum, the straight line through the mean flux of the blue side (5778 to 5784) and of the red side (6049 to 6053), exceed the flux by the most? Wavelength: 6089.76 Angstrom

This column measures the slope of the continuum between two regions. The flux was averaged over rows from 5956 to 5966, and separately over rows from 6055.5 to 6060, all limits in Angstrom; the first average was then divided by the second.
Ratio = 1.03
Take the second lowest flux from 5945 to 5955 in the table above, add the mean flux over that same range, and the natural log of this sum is 3.91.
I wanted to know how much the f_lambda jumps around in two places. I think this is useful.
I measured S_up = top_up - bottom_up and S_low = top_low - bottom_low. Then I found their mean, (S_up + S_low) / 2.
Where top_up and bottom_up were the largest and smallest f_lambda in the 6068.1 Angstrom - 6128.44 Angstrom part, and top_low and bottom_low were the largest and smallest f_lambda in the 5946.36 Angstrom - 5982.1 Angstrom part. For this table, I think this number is 3.5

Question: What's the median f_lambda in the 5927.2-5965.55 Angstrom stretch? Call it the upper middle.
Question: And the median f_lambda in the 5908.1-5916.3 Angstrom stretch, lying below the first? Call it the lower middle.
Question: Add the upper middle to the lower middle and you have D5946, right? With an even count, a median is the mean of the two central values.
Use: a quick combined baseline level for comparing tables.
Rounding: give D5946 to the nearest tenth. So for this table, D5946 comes 53.4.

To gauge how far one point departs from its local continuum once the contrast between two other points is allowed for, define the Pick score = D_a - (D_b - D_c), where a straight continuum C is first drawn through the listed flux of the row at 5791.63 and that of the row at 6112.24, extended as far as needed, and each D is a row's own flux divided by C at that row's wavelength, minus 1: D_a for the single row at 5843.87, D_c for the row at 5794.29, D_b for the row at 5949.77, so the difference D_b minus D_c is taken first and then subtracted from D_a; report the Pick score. 0.059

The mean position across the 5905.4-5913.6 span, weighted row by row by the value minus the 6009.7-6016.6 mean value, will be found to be 5909.8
